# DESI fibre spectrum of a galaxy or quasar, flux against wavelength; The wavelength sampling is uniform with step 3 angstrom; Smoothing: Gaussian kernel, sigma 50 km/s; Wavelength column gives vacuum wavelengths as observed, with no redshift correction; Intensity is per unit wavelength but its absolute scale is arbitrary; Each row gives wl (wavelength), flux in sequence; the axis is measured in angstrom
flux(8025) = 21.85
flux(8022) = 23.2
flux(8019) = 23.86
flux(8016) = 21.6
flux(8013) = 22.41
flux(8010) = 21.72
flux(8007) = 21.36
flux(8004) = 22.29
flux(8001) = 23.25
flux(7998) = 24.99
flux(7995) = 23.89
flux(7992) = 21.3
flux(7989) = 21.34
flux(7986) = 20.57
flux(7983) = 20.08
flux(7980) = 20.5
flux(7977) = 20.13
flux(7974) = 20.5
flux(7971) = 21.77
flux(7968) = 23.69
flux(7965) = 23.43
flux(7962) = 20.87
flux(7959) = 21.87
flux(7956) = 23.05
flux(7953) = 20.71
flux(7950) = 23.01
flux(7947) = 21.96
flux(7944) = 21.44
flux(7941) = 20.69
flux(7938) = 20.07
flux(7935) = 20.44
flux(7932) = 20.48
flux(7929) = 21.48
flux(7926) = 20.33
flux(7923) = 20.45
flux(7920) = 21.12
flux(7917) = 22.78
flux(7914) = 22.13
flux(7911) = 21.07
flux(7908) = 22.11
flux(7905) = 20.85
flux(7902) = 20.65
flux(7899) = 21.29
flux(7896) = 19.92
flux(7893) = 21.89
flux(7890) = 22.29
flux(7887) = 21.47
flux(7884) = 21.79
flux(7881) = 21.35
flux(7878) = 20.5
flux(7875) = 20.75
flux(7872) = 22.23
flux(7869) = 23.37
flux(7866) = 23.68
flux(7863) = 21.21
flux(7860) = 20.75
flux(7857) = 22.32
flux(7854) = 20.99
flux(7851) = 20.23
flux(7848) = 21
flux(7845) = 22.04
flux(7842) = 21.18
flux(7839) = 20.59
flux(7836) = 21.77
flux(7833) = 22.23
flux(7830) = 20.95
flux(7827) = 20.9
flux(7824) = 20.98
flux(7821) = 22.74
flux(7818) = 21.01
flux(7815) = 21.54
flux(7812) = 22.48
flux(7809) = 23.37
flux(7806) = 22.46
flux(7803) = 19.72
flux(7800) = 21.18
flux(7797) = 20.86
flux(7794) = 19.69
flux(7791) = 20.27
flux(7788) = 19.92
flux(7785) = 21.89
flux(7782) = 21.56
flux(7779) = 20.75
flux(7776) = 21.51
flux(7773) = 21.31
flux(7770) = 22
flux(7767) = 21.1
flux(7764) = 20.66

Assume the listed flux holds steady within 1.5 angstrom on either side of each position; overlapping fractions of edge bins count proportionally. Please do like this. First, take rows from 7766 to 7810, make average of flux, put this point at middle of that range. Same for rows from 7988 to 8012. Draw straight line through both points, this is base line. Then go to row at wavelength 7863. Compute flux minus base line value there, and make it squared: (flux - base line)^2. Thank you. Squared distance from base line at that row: 0.19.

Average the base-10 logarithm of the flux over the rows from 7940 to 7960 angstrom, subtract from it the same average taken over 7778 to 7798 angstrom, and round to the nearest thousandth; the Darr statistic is 0.023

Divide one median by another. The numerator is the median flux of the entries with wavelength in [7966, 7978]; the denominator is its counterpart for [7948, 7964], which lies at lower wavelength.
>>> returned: 0.97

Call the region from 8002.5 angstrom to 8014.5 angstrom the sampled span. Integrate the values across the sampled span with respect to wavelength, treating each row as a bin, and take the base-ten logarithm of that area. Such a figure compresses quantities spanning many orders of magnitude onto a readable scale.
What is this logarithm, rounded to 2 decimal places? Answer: 2.42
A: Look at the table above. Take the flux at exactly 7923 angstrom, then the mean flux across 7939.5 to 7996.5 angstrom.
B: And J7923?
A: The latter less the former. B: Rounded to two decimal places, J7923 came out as 1.17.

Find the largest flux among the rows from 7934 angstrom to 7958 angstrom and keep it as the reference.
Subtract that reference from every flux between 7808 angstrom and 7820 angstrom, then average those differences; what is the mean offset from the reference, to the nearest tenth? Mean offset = -1.0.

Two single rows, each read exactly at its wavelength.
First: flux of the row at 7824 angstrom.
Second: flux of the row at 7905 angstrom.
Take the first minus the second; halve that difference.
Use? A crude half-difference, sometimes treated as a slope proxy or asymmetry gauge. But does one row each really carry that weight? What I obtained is 0.1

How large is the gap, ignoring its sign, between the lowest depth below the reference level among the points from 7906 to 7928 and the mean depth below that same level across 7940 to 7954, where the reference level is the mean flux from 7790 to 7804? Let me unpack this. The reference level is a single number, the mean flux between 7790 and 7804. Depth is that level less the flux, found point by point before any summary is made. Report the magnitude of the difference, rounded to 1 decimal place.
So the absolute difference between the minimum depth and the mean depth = 1.2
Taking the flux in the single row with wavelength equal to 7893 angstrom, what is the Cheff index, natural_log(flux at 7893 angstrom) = 3.09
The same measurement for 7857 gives 3.11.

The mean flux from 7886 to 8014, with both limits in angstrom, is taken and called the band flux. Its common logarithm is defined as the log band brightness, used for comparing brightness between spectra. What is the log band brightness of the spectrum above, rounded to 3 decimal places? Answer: 1.334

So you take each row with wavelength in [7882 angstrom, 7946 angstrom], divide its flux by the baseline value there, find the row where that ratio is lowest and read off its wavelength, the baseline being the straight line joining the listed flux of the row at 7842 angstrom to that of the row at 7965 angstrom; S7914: 7938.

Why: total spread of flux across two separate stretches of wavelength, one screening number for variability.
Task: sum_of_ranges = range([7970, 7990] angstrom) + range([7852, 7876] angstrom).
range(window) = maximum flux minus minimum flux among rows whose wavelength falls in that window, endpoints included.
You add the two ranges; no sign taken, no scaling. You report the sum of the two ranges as 4.6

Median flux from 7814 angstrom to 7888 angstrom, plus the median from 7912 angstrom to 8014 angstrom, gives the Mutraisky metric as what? 42.61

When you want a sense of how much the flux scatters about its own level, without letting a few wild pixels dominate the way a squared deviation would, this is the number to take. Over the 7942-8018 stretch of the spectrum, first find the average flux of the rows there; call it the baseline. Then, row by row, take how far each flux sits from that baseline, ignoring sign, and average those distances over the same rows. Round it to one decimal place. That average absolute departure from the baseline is 1.0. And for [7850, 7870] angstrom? 1.1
